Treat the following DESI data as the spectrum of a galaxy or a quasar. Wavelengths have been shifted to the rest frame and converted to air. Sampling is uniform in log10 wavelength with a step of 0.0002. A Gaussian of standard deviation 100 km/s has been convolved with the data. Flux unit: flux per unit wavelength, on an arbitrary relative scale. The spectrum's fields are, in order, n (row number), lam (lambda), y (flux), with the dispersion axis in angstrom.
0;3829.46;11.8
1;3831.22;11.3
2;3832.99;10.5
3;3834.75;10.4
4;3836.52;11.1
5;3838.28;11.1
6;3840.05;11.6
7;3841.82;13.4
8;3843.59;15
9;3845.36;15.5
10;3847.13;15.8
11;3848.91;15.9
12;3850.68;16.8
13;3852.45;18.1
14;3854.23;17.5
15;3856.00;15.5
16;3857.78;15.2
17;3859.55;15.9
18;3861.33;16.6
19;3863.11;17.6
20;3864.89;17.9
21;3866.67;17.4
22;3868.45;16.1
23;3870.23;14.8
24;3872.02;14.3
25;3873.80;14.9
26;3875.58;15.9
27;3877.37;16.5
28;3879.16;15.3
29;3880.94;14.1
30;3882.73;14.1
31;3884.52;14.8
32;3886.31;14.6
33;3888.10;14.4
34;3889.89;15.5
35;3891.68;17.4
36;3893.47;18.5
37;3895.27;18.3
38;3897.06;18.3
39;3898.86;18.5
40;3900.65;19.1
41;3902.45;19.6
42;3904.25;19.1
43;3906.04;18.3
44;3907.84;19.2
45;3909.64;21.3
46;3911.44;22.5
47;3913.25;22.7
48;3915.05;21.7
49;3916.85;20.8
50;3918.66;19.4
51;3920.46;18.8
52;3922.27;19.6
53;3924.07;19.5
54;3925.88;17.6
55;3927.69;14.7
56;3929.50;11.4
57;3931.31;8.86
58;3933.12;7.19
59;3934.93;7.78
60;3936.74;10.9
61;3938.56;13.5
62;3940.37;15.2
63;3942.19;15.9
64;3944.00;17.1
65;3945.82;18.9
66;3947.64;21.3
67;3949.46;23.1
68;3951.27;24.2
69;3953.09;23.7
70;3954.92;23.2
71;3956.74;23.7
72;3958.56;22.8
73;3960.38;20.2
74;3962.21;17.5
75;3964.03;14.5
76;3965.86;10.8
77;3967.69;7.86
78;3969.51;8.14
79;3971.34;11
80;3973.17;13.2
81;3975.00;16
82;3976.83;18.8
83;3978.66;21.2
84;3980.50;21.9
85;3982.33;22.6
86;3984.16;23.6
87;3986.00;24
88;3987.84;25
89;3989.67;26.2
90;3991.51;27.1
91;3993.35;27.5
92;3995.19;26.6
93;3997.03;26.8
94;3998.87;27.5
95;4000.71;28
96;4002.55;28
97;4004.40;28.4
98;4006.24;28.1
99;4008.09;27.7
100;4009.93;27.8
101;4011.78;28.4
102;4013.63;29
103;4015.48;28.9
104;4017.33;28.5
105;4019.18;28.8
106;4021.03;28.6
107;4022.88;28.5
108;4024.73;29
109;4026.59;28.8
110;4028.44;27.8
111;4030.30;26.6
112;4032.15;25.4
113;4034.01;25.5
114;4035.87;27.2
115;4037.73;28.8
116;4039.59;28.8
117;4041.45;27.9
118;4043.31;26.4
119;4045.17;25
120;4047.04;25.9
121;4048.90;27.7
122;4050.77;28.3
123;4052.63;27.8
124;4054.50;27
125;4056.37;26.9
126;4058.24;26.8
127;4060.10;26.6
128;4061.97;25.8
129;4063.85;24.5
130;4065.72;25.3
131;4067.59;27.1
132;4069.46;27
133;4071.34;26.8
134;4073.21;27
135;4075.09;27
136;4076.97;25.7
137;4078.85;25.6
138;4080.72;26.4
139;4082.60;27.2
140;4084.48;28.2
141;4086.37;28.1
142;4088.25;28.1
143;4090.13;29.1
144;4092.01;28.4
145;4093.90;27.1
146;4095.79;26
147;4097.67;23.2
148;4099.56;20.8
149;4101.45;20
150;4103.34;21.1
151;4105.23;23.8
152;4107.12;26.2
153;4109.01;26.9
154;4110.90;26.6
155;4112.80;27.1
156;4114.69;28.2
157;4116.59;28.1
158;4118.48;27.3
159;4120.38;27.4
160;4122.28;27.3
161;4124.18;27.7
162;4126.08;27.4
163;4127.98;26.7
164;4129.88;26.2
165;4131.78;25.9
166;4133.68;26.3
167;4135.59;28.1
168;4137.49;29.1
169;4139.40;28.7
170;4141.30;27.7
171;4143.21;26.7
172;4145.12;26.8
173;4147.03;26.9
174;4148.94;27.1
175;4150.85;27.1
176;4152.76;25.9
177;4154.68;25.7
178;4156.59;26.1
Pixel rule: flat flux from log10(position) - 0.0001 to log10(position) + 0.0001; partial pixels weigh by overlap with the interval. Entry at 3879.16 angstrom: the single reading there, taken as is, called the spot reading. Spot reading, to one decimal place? 15.3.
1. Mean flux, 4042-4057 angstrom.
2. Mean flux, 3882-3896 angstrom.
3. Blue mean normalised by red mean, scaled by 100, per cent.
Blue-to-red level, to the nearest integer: 59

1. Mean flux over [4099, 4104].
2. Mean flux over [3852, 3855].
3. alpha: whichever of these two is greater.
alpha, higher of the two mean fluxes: 20.6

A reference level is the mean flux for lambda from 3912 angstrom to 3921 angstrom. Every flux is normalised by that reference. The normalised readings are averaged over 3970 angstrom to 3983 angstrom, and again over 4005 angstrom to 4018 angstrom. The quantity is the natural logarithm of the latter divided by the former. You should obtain 0.5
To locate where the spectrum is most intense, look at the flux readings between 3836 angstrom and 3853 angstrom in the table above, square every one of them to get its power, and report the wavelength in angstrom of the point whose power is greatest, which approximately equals 3852.45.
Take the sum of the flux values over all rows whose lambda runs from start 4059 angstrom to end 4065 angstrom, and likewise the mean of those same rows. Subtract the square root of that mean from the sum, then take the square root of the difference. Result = 8.5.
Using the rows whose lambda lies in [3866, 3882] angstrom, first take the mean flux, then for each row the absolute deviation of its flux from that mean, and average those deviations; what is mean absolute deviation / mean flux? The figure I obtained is 0.057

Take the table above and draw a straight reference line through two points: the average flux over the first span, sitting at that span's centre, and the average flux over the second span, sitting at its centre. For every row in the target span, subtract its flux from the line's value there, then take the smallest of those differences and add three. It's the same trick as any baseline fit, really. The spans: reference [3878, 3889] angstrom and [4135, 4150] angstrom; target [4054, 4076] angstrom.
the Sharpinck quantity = -1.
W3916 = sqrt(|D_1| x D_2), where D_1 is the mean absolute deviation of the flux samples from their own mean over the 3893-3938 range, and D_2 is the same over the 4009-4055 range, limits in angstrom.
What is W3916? 1.9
